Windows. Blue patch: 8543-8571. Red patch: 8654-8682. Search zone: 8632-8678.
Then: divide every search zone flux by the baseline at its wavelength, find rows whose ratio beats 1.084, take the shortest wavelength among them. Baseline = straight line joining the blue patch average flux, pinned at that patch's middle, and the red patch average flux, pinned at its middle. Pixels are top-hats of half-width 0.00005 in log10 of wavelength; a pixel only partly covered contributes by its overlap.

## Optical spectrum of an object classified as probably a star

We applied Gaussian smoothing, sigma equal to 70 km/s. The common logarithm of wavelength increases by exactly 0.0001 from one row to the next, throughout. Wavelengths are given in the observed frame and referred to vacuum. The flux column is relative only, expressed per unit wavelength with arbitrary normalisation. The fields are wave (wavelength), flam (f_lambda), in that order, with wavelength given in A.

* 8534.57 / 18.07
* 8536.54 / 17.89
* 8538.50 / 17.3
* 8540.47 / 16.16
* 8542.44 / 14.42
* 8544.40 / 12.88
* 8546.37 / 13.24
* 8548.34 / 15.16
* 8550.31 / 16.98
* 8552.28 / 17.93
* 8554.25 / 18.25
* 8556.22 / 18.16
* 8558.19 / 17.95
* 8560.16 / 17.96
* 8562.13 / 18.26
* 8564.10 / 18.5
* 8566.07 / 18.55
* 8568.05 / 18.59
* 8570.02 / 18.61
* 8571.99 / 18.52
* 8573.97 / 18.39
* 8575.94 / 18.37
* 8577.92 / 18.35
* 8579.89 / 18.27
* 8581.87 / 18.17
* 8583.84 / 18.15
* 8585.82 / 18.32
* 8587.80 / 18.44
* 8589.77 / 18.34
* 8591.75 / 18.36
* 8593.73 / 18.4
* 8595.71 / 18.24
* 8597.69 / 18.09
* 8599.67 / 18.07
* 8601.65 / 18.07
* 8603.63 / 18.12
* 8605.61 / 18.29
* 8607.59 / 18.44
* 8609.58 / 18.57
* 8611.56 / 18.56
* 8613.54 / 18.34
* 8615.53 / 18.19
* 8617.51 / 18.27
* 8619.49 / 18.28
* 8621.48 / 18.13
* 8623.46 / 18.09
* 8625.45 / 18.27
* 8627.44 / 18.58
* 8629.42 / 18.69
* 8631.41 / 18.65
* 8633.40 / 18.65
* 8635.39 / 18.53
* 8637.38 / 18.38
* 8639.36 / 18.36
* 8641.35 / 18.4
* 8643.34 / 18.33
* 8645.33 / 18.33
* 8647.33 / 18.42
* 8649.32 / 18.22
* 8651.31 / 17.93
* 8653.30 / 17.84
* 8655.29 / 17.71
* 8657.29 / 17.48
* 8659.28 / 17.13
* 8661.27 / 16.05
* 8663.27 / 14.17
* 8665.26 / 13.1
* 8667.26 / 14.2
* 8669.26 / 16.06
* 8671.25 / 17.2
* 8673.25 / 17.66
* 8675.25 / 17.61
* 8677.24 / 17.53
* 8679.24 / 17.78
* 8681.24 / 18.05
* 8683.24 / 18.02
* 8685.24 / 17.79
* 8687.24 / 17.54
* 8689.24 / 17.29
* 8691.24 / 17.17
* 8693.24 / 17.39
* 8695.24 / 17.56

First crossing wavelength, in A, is 8633.40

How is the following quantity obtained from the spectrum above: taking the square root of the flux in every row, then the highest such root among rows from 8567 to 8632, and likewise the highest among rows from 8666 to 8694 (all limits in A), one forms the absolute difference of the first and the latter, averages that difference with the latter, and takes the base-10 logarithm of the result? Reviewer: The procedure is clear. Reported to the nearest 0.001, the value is 0.335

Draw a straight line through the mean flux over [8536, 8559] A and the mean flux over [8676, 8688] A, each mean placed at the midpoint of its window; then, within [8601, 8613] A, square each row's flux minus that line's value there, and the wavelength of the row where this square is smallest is 8601.65 A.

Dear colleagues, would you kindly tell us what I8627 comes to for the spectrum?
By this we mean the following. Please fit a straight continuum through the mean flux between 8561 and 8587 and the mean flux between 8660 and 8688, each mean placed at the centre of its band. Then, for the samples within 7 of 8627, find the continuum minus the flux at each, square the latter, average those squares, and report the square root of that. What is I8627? 1.04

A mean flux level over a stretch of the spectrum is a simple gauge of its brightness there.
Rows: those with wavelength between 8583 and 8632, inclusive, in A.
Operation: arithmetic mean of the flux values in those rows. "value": 18.3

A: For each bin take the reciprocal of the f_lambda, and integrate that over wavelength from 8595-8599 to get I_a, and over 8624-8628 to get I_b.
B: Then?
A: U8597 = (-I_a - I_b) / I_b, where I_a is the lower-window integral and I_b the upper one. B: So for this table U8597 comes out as -2.01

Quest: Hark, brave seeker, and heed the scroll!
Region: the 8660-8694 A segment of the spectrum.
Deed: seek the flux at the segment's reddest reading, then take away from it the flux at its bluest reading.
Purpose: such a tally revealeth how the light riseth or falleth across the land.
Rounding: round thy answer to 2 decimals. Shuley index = 1.34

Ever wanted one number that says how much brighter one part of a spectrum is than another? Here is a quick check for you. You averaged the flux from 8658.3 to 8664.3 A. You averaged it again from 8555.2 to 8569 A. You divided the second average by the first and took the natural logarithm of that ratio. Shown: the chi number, 0.15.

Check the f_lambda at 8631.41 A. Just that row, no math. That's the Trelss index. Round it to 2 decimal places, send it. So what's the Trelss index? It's 18.65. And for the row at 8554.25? 18.25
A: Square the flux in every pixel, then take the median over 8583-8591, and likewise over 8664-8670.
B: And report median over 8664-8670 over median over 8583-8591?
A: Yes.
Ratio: 0.600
